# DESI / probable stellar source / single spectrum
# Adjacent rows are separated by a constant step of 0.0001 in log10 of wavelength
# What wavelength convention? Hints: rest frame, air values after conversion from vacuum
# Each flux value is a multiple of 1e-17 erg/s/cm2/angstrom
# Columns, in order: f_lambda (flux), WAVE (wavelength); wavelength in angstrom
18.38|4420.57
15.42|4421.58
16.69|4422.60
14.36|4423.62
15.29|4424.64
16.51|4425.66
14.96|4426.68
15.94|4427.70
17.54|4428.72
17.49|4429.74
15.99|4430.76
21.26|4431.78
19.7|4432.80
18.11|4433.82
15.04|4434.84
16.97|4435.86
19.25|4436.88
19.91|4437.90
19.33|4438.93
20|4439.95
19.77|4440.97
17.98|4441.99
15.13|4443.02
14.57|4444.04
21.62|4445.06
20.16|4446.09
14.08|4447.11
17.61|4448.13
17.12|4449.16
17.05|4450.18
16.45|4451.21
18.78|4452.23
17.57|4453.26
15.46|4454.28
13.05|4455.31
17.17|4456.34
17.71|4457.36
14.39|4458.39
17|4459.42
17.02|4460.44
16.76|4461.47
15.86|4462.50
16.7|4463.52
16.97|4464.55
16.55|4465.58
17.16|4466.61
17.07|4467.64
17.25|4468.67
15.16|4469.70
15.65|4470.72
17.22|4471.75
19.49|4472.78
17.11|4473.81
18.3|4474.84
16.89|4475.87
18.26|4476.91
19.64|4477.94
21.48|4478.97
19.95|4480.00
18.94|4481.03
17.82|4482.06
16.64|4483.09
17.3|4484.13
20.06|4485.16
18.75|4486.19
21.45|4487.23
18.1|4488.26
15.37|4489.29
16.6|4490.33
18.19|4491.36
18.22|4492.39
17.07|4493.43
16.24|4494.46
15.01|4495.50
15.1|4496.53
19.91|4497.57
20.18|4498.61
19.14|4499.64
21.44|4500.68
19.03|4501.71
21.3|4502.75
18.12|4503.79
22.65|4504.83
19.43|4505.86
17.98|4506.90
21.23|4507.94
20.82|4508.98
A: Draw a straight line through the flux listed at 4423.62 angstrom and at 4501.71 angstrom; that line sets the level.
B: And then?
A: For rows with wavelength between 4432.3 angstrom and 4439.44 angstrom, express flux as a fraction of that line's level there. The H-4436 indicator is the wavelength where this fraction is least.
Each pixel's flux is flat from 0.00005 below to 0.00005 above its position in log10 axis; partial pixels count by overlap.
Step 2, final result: 4434.84 angstrom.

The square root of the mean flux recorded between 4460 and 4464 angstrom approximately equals 4.07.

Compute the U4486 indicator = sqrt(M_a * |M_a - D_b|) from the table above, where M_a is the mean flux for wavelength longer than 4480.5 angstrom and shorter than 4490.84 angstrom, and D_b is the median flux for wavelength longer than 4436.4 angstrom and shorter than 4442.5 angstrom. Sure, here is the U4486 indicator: 5.12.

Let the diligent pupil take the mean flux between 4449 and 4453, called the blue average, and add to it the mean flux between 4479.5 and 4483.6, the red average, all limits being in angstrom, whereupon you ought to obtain 35.7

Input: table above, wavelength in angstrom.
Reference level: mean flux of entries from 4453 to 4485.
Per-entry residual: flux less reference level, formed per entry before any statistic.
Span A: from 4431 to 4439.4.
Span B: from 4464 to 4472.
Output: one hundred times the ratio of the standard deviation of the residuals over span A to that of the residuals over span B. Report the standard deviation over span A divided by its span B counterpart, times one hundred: 244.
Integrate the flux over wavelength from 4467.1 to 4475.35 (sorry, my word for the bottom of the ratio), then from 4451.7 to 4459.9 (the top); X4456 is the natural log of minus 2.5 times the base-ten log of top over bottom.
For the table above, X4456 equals -2.9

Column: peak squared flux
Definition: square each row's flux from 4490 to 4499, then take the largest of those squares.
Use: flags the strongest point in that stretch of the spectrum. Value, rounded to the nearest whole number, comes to 407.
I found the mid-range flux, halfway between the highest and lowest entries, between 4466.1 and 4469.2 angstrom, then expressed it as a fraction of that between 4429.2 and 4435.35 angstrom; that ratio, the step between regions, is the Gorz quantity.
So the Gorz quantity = 0.95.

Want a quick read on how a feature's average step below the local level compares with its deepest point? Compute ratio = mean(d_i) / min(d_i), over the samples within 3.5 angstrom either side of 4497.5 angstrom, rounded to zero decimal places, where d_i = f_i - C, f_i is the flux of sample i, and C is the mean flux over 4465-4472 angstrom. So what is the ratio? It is -1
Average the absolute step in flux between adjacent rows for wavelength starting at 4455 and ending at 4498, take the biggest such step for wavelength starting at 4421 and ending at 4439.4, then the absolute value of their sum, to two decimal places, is 6.72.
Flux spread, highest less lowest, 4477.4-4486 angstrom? 4.8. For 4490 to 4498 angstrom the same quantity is 4.9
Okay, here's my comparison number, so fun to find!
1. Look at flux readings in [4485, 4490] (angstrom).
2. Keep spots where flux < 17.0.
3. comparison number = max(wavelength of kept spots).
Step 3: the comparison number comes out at 4489.29 angstrom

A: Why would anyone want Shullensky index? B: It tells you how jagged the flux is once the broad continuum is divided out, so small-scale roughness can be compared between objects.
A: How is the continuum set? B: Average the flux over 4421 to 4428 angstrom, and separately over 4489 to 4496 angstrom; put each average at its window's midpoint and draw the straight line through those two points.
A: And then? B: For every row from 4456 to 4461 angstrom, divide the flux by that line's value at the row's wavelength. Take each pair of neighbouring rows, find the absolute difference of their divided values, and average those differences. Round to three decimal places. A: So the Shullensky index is 0.100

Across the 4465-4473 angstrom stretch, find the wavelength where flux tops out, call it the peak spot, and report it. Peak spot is 4472.78 angstrom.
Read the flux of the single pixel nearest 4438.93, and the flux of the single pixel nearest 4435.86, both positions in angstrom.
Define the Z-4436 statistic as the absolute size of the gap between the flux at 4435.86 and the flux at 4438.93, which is 2.4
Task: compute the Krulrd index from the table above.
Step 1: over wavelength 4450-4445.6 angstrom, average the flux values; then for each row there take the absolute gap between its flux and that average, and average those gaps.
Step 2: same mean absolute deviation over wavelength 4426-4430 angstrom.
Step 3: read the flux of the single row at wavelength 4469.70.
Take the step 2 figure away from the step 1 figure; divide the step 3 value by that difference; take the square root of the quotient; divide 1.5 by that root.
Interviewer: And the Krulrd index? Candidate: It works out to 0.301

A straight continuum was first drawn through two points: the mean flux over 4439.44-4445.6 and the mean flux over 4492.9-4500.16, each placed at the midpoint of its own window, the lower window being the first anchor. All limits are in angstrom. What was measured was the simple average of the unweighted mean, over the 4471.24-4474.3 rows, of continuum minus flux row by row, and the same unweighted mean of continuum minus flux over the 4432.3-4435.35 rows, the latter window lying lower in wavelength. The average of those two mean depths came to 0.27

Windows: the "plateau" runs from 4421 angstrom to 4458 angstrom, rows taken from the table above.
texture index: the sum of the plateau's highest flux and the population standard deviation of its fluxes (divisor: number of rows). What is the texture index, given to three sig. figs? 23.7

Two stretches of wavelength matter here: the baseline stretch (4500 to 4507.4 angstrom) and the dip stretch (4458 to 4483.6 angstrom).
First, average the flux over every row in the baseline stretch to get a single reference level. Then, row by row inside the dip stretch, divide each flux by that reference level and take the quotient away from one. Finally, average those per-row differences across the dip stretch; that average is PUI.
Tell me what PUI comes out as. 0.13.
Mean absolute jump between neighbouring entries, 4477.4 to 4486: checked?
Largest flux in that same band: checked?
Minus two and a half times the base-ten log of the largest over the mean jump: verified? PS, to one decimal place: -2.9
